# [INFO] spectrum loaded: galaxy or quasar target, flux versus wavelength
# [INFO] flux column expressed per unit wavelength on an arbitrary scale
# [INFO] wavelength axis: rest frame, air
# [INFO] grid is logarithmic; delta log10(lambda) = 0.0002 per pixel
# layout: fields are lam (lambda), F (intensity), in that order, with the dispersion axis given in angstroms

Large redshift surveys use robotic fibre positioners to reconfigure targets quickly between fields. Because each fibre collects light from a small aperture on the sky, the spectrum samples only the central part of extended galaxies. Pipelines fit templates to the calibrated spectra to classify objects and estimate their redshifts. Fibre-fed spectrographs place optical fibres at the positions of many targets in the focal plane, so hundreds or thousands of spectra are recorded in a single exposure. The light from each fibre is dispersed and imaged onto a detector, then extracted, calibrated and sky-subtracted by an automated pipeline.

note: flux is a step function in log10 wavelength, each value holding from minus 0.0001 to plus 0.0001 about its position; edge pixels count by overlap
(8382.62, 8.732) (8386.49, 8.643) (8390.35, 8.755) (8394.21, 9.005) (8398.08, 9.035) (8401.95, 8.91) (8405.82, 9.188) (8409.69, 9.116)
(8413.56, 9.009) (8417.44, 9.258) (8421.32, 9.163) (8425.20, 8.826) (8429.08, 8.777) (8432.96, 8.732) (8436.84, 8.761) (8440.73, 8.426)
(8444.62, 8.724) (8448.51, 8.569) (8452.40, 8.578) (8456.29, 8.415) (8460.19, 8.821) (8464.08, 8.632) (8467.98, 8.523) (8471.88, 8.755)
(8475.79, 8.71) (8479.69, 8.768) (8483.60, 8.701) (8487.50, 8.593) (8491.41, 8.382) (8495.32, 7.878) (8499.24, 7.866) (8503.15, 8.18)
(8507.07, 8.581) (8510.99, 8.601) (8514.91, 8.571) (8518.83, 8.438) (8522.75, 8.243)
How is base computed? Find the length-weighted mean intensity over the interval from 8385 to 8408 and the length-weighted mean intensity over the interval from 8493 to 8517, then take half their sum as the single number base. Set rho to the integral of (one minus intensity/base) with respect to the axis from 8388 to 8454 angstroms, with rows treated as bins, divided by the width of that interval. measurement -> -0.03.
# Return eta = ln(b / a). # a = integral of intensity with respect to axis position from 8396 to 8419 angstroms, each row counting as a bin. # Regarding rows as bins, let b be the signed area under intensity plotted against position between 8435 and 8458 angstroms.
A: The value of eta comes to -0.057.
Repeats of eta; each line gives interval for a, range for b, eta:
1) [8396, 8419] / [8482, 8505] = -0.094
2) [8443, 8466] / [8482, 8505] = -0.043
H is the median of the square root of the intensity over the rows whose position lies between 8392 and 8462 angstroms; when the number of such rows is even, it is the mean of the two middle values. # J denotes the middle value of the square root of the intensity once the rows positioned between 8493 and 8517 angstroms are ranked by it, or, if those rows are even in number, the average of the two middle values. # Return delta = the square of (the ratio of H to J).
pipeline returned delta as 1.05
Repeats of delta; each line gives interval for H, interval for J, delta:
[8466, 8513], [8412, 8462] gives 0.98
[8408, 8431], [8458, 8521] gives 1.06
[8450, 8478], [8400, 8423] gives 0.94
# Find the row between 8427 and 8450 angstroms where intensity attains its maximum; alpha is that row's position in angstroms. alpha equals 8429.08 angstroms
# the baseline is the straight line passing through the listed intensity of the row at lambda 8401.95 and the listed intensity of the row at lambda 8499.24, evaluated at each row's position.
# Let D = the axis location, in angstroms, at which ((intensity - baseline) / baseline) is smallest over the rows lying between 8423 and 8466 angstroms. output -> 8440.73 angstroms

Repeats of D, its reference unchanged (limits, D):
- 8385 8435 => 8386.49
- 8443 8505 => 8495.32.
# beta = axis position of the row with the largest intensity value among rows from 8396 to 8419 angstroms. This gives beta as 8417.44 angstroms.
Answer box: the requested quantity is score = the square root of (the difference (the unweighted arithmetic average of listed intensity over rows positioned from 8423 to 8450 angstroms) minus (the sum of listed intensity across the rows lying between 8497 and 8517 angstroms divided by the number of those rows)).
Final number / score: 0.57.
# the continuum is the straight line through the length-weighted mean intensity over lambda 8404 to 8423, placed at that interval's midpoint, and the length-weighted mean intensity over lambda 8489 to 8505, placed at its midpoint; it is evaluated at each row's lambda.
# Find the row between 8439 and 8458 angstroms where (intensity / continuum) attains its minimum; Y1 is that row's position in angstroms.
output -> 8440.73 angstroms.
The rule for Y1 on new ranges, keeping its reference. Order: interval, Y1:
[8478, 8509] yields 8495.32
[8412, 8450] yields 8440.73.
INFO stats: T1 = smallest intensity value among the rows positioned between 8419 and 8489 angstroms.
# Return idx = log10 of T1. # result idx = 0.93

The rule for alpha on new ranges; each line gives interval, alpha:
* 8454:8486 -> 8460.19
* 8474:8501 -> 8479.69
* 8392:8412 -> 8405.82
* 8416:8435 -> 8417.44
